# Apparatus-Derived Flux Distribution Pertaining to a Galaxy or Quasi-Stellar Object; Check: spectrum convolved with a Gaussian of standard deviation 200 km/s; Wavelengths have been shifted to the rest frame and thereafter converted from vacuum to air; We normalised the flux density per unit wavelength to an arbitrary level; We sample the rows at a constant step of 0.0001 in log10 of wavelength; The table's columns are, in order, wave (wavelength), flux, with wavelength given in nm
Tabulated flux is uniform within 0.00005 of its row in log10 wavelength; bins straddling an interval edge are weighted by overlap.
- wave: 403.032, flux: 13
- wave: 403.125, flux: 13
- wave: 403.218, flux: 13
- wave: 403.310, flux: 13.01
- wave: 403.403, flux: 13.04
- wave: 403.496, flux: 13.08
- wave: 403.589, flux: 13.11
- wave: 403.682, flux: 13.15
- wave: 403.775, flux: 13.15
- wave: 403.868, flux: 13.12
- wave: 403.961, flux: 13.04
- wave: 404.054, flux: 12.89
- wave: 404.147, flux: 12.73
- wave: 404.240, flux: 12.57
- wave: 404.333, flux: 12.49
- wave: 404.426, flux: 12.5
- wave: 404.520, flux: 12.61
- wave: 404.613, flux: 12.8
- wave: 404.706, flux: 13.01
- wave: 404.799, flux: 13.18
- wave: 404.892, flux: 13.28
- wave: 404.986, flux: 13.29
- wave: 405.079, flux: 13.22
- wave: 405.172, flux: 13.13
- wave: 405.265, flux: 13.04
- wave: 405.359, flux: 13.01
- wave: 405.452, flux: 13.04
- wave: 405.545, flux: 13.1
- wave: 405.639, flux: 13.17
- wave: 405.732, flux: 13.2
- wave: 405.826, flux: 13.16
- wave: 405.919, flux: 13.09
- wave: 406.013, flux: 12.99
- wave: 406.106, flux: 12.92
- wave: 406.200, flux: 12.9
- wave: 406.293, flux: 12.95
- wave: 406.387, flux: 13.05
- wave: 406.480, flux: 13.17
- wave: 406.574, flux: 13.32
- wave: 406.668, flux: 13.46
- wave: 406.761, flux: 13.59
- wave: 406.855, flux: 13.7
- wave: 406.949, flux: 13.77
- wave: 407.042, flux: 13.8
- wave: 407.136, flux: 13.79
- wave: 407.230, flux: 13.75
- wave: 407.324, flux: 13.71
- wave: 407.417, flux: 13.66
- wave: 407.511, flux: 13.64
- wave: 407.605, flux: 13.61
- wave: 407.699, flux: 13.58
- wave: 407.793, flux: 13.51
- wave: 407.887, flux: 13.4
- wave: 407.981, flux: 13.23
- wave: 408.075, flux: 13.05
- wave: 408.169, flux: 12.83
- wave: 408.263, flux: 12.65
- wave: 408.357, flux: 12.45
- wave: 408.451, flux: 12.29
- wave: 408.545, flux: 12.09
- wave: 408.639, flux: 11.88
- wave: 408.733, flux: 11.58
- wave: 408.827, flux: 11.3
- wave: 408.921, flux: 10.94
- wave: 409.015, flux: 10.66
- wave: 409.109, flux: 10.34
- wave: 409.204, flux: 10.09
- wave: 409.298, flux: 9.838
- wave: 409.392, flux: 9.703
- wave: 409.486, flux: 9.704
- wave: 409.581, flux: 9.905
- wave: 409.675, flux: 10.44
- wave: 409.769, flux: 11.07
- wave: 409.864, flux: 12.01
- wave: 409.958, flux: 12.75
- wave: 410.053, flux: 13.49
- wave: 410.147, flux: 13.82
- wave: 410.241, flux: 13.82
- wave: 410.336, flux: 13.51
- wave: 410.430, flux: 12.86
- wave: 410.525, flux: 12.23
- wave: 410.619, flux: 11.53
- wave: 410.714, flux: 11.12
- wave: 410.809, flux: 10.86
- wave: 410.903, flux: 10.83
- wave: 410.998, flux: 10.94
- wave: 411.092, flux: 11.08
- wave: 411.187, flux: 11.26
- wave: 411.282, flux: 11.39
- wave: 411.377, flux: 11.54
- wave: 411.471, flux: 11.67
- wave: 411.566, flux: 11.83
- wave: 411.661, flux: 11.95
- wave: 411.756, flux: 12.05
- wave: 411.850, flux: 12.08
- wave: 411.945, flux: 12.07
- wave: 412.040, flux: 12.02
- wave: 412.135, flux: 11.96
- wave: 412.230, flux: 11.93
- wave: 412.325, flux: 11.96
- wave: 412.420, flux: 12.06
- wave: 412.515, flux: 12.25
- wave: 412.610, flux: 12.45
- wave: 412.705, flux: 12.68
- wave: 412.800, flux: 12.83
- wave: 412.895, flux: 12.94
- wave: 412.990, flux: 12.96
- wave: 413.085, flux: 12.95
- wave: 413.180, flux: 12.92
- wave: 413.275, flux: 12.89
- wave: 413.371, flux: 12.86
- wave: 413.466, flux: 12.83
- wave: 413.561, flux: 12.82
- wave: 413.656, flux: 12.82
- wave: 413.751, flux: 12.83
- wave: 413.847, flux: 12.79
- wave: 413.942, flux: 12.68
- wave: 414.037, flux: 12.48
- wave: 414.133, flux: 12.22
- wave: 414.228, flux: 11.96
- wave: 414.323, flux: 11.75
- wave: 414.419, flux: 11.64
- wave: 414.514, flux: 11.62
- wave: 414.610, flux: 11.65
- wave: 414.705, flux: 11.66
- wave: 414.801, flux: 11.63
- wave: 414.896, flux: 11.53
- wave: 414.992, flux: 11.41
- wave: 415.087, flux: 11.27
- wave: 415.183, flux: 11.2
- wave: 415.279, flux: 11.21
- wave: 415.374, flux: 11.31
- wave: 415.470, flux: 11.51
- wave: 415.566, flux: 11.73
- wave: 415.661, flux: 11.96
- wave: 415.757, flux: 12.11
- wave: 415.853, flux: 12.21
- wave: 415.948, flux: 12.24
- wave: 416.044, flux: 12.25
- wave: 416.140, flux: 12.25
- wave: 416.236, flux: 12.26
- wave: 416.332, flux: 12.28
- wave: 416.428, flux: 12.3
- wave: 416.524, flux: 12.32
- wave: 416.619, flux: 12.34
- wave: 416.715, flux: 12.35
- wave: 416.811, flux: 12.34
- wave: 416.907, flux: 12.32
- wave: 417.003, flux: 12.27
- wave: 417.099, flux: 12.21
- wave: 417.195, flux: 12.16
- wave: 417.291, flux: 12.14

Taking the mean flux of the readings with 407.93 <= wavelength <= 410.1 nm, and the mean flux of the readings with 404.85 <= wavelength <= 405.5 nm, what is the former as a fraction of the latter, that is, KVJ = 0.87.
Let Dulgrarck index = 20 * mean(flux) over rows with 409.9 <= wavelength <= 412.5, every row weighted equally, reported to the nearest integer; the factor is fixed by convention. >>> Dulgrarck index 240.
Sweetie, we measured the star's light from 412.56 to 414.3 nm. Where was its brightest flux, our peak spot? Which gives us 412.990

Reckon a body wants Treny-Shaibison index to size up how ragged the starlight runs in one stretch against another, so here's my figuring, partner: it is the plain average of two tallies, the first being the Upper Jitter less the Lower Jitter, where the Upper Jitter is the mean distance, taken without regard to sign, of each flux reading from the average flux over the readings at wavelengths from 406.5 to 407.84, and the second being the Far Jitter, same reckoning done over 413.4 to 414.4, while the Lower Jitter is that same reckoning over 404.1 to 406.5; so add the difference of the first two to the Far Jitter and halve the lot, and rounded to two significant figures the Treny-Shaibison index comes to 0.13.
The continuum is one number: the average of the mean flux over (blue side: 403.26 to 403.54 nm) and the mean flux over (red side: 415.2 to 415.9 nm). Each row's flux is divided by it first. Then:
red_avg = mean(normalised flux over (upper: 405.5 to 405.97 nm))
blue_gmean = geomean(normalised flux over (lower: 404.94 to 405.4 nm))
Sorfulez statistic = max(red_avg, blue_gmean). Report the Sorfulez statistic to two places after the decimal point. 1.06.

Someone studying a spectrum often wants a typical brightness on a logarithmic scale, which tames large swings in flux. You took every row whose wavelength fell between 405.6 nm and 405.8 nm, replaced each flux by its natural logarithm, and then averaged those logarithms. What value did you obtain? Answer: 2.58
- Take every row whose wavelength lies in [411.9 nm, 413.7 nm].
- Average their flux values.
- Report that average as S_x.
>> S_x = 12.5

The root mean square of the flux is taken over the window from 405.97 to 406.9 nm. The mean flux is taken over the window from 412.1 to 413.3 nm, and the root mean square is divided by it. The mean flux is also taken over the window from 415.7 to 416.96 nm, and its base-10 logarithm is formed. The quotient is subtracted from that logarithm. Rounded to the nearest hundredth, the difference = 0.03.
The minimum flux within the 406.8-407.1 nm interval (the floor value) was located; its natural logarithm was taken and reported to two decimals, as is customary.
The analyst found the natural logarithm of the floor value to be 2.62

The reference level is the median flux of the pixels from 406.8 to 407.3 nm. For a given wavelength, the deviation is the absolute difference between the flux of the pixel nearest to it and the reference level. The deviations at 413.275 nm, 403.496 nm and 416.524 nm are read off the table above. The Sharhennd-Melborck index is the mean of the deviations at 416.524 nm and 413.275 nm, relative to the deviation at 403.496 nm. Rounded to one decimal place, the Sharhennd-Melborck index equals 1.7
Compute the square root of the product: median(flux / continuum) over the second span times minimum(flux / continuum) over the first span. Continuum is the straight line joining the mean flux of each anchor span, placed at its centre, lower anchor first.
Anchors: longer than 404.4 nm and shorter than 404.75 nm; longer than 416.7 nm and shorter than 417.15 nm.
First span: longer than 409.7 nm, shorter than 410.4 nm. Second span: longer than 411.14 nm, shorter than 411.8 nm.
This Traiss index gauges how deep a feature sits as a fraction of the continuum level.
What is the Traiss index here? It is 0.91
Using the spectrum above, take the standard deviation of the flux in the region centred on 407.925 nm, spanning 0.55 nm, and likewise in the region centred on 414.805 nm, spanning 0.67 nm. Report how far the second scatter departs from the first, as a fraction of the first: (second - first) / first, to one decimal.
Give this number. -0.5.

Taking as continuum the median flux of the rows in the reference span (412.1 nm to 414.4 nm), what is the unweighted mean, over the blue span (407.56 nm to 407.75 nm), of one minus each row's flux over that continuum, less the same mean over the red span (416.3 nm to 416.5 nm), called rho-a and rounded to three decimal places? -0.102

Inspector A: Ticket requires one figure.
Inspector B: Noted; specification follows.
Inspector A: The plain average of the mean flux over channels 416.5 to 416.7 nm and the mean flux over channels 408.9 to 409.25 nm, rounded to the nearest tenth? 11.4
